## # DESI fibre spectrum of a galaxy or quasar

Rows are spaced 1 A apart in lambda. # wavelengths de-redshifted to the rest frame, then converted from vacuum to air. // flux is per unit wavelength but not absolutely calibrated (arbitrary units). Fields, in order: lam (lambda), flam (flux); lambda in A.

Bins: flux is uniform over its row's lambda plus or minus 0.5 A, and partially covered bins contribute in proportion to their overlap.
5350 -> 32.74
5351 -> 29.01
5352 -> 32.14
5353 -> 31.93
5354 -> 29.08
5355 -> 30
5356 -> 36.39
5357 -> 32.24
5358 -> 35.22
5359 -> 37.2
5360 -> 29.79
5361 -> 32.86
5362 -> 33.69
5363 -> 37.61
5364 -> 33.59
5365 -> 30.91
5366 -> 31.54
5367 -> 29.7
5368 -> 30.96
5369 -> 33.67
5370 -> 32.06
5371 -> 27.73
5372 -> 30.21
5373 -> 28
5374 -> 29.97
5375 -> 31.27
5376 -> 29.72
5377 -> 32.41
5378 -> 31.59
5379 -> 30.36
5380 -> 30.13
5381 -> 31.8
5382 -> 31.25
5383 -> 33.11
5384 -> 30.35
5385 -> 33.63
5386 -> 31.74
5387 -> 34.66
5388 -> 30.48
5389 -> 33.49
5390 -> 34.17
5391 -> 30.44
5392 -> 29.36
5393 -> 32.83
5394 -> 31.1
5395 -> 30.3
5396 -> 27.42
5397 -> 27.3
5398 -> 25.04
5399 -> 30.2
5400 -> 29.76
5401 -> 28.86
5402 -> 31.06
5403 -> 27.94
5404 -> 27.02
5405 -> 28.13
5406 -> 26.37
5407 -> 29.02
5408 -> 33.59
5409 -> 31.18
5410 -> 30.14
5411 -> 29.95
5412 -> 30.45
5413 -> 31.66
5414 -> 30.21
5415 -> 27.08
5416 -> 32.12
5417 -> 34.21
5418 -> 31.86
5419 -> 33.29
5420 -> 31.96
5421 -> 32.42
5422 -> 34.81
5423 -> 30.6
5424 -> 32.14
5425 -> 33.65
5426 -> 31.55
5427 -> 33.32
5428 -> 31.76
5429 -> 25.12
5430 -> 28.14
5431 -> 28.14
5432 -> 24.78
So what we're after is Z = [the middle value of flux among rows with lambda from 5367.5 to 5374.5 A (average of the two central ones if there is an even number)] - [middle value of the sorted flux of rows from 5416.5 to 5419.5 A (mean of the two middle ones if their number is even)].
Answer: -3.1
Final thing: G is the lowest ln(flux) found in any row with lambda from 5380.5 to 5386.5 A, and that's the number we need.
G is 3.41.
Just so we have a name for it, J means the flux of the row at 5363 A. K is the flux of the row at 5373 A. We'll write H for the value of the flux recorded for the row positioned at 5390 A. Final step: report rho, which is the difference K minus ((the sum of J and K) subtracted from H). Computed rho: 59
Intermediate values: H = 34.17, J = 37.61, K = 28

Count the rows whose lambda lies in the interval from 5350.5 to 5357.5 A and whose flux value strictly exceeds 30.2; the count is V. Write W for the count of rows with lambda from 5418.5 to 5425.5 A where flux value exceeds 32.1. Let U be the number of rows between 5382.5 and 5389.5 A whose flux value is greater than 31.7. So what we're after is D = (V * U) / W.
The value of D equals 4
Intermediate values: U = 5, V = 4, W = 5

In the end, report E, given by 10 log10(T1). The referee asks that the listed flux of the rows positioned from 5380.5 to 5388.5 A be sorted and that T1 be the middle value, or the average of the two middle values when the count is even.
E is 15.0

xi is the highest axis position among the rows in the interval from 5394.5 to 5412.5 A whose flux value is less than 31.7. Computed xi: 5412 A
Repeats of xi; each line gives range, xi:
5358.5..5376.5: 5376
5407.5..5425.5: 5423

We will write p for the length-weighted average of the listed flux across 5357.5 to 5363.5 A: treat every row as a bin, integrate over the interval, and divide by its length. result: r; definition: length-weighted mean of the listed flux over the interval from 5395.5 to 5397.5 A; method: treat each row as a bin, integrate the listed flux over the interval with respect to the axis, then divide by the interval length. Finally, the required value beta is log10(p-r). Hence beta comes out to 0.85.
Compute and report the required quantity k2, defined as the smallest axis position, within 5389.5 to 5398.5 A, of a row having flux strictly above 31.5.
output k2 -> 5390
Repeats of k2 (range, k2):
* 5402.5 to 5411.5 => 5408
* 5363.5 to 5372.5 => 5364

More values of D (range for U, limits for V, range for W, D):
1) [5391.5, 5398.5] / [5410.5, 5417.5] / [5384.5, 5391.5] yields 1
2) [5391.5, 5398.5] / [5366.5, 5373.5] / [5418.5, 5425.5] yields 1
